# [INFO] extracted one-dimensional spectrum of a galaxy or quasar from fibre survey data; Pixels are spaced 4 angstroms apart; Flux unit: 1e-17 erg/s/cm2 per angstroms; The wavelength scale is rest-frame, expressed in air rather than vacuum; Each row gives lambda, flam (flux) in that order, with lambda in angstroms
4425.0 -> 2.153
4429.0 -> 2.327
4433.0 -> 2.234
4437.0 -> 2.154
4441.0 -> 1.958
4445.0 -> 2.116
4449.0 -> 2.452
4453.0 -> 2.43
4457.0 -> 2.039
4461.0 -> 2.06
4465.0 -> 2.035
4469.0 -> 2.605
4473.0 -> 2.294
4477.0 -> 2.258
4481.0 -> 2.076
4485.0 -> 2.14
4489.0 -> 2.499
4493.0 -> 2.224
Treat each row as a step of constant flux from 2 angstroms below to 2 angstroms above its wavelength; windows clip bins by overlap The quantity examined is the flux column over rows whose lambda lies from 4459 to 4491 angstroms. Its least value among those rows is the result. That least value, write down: 2.035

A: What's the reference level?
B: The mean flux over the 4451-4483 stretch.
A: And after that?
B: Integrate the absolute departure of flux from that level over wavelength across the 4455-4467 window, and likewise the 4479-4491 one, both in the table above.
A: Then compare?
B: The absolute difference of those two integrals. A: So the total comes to 0.13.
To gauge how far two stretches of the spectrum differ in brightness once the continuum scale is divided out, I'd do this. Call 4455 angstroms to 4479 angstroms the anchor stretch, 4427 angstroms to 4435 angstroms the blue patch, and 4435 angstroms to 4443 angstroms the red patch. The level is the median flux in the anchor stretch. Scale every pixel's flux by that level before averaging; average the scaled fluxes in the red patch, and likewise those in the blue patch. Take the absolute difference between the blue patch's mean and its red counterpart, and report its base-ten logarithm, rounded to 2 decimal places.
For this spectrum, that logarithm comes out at -0.98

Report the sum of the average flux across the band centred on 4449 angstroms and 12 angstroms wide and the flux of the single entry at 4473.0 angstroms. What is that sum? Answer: 4.63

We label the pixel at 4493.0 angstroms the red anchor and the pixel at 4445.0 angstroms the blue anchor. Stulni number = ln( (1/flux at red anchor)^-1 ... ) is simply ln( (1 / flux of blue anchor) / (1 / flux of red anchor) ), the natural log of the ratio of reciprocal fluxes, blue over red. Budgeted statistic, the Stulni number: 0.05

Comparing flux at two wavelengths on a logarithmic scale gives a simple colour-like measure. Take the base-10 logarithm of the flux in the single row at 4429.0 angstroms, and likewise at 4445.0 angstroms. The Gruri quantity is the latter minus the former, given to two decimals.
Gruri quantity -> -0.04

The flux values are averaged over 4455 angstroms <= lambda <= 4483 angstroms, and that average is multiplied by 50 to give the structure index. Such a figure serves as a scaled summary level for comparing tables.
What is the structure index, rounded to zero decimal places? 110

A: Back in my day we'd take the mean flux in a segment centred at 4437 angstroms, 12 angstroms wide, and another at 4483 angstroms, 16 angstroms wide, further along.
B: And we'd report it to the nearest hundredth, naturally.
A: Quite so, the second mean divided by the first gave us 1.06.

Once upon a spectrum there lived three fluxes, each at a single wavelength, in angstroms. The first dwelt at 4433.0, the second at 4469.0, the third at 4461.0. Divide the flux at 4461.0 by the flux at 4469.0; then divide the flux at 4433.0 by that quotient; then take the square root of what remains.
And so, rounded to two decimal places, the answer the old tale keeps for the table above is 1.68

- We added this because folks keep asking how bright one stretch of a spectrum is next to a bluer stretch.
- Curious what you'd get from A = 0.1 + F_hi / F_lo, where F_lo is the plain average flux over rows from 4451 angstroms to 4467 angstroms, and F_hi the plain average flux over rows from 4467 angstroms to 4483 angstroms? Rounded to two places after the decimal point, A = 1.18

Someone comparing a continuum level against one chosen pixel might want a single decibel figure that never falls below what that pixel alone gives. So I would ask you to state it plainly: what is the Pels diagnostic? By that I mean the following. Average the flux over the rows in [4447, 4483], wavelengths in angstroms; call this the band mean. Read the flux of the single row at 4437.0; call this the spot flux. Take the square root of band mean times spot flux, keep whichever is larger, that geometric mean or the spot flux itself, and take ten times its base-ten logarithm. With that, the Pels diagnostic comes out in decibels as 3.43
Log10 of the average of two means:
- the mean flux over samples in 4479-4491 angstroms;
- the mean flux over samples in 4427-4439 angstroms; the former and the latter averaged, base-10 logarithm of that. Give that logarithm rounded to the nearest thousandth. 0.350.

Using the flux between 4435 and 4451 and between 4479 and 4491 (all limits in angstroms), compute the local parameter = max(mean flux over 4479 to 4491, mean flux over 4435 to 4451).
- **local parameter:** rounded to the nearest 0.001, 2.238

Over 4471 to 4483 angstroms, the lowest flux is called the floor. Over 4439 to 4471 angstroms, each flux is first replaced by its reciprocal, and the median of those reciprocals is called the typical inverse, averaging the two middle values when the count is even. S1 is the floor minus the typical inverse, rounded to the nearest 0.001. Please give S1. 1.597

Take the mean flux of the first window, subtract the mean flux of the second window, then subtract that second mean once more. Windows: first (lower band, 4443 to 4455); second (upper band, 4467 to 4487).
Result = -2.22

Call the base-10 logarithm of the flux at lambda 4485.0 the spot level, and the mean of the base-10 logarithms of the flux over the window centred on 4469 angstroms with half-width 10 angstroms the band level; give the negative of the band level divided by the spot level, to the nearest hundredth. -1.06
